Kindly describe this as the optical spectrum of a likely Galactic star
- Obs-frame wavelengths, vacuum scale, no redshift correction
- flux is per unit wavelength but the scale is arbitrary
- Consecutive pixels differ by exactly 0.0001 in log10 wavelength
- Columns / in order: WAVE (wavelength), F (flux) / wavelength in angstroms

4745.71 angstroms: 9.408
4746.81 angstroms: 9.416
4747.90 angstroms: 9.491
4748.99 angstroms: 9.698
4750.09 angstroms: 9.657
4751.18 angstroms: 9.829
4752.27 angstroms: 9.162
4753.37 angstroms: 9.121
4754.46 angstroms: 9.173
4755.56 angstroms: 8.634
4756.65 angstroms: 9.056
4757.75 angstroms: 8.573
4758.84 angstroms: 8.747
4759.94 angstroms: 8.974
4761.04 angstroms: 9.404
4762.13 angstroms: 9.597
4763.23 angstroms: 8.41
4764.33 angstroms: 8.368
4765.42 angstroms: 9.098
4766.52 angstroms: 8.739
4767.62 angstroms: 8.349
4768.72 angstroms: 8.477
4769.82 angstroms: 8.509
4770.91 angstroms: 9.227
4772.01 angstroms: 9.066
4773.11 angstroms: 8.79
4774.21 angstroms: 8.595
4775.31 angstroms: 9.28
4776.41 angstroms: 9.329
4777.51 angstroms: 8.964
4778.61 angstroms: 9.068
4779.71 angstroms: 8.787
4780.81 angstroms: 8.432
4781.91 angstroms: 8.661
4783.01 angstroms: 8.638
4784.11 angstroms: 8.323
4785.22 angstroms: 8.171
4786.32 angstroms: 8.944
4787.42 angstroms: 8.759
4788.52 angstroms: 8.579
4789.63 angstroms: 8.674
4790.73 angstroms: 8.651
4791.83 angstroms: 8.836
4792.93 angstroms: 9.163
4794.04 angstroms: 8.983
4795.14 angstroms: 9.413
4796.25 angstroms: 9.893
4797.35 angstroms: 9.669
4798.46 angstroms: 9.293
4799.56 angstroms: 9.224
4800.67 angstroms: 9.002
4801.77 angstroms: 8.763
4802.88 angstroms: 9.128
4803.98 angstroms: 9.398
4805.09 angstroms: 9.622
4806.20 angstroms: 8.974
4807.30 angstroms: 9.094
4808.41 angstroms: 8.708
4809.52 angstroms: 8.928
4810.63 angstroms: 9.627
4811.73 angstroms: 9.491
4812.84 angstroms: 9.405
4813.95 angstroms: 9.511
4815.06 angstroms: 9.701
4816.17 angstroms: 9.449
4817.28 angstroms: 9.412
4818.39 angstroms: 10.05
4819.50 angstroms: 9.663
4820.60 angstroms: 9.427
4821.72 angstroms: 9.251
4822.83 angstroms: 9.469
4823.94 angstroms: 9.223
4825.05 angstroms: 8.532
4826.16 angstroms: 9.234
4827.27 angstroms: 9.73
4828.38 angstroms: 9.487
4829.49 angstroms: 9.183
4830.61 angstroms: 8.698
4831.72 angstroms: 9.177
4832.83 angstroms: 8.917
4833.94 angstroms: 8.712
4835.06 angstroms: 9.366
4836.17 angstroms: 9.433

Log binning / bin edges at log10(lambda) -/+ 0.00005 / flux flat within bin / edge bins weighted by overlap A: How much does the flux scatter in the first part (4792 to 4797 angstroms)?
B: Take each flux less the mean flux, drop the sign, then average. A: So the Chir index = 0.29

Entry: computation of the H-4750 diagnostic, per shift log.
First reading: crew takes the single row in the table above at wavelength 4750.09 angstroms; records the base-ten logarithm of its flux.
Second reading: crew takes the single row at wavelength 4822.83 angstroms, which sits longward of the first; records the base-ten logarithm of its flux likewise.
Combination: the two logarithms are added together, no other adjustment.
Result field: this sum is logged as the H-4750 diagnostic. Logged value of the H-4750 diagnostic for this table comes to 1.961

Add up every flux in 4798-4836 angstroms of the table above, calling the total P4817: 315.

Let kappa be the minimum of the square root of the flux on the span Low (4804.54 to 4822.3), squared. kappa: 8.71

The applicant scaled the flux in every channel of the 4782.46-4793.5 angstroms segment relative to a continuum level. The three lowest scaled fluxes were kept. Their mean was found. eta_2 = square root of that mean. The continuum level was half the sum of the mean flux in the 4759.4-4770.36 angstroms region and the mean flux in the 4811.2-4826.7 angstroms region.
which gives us 0.958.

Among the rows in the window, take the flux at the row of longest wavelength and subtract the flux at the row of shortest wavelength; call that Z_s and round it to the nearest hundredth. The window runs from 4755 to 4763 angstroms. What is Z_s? 0.96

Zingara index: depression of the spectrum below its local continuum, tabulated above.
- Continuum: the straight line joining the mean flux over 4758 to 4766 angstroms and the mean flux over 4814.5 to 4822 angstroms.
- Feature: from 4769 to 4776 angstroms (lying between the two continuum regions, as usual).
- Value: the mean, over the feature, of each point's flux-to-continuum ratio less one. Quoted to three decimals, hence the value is -0.016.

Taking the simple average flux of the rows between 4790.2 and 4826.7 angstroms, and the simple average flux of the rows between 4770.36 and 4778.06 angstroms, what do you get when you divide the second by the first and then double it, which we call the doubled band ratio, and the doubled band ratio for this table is 1.95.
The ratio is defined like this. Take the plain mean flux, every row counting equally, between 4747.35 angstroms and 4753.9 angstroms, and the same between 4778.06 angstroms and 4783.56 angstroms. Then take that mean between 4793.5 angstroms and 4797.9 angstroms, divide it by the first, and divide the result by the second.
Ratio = 0.115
